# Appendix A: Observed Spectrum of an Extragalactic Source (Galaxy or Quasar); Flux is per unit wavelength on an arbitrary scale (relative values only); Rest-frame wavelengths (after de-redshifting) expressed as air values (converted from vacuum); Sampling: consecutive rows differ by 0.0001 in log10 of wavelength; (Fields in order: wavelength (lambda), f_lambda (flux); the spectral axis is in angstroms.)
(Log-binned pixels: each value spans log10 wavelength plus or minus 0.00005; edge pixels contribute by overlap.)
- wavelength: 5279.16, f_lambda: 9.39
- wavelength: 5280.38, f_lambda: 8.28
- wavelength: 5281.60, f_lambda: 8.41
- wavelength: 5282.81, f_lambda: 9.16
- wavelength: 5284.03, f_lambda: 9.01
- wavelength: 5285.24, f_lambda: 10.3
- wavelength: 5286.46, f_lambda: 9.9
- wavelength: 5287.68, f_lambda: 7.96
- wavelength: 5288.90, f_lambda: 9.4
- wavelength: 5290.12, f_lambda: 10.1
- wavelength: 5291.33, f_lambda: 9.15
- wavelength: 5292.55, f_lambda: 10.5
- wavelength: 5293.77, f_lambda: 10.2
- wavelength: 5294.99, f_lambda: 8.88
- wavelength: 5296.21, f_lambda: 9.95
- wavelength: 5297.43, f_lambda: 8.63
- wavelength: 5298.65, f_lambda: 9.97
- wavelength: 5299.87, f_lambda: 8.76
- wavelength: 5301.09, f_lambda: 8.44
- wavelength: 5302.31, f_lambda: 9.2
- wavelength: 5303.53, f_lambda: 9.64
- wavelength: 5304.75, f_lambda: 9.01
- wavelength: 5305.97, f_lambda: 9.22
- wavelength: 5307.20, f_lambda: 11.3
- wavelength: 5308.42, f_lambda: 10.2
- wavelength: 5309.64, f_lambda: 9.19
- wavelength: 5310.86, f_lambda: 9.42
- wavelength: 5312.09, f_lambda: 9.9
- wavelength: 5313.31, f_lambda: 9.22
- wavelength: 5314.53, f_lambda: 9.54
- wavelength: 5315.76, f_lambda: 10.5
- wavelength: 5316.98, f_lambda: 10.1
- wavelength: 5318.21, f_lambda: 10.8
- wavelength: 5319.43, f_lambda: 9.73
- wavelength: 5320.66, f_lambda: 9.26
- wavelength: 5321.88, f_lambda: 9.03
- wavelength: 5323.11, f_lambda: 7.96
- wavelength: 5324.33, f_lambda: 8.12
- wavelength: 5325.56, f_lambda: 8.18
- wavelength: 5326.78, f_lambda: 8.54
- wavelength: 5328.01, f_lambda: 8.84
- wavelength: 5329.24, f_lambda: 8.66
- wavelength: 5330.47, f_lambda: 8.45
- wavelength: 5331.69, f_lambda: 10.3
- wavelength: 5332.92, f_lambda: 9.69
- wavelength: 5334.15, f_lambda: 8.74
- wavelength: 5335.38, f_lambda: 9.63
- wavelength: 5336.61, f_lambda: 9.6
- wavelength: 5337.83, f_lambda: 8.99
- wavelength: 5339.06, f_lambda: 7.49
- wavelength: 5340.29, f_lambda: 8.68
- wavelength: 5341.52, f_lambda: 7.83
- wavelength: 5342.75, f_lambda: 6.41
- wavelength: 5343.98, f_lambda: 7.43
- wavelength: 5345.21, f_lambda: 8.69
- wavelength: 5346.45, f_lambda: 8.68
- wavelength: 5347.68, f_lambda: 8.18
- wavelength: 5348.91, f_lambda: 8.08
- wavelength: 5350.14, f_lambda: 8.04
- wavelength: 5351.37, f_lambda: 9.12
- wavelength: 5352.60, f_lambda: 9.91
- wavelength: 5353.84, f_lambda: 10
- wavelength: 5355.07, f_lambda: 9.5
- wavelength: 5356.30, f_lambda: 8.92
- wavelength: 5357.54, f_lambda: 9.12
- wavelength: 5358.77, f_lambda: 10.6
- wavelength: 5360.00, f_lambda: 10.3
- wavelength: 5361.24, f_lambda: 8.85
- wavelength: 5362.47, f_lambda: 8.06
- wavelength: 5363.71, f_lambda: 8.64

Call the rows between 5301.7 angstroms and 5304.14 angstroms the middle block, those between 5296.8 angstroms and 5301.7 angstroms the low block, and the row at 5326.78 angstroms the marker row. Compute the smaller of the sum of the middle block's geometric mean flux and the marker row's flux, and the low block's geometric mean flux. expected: 8.9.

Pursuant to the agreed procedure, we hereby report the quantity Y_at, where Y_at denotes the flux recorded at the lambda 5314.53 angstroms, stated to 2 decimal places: 9.54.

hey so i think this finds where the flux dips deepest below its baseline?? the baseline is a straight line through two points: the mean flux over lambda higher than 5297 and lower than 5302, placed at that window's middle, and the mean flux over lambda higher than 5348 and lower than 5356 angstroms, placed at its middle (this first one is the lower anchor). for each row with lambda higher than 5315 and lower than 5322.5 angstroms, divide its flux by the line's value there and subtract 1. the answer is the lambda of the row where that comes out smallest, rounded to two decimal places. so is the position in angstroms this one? 5321.88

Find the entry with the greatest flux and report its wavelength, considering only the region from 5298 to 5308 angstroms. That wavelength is 5307.20 angstroms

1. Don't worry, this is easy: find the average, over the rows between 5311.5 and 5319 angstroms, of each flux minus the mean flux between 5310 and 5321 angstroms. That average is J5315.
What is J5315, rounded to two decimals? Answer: 0.18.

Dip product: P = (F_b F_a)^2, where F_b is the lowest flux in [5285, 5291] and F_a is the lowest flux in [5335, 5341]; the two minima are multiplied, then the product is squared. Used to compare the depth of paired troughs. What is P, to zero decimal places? 3555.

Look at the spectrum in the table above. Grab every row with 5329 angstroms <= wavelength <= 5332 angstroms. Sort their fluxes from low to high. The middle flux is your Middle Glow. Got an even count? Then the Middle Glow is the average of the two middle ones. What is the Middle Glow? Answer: 8.7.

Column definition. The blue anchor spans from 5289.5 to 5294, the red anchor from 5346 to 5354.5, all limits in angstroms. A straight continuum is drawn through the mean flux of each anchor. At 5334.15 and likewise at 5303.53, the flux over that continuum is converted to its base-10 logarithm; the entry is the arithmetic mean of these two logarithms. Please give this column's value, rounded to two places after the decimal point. -0.01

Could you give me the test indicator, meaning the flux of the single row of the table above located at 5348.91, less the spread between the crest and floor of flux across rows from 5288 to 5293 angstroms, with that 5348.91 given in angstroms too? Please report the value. 6.7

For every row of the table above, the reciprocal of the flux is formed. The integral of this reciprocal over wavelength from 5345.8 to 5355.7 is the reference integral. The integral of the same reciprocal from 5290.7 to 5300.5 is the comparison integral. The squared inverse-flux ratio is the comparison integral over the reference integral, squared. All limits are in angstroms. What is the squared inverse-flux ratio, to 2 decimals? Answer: 0.86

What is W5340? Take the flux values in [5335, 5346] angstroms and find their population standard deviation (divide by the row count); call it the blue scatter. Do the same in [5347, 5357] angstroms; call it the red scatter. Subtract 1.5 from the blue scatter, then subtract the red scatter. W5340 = -1.23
